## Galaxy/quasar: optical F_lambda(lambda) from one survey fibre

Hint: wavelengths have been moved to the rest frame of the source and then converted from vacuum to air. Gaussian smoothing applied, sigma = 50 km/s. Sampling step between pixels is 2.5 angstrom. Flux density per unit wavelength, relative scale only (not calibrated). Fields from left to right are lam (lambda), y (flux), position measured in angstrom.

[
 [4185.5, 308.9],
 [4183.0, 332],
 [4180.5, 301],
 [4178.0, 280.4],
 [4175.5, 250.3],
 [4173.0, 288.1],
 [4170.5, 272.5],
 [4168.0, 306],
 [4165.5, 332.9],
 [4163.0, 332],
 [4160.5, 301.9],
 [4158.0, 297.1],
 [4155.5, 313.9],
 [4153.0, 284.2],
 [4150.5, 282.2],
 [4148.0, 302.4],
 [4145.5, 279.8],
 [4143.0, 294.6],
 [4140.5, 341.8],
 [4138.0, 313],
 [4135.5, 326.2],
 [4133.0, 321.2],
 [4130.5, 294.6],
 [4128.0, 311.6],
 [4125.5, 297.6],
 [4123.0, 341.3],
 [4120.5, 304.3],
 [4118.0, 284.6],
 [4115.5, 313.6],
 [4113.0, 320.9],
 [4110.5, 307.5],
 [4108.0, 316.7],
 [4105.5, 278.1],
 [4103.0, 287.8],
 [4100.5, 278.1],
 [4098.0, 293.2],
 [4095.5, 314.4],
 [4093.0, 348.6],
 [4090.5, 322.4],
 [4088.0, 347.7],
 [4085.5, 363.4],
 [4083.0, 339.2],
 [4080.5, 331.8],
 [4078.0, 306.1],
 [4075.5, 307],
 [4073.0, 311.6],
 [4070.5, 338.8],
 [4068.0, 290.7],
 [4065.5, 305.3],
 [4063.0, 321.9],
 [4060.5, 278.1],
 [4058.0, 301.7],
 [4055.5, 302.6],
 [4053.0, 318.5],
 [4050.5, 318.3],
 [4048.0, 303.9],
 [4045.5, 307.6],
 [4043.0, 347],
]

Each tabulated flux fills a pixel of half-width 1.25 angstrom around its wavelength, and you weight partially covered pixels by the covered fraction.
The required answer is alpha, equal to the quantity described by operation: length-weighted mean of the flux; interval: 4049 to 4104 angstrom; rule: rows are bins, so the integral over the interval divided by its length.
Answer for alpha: 315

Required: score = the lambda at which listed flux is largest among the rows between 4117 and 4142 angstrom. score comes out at 4140.5 angstrom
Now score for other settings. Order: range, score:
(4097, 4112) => 4108.0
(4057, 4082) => 4070.5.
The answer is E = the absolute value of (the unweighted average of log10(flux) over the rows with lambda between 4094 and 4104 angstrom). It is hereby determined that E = 2.47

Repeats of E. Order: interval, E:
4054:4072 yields 2.48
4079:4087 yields 2.54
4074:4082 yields 2.50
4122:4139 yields 2.50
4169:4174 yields 2.45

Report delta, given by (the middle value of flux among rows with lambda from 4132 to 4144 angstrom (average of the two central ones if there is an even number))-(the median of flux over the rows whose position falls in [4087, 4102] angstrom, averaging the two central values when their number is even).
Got 3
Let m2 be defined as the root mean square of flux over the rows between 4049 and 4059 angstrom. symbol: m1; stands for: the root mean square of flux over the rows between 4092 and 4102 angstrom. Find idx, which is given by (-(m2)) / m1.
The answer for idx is -1.00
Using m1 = 310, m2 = 310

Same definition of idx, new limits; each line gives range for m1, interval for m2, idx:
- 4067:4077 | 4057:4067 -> -0.97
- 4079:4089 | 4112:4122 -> -0.89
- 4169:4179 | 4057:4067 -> -1.11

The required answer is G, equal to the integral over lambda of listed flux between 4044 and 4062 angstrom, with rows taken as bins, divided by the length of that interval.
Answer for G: 305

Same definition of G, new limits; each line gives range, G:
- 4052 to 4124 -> 313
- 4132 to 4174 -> 305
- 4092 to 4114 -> 304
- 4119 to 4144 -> 315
